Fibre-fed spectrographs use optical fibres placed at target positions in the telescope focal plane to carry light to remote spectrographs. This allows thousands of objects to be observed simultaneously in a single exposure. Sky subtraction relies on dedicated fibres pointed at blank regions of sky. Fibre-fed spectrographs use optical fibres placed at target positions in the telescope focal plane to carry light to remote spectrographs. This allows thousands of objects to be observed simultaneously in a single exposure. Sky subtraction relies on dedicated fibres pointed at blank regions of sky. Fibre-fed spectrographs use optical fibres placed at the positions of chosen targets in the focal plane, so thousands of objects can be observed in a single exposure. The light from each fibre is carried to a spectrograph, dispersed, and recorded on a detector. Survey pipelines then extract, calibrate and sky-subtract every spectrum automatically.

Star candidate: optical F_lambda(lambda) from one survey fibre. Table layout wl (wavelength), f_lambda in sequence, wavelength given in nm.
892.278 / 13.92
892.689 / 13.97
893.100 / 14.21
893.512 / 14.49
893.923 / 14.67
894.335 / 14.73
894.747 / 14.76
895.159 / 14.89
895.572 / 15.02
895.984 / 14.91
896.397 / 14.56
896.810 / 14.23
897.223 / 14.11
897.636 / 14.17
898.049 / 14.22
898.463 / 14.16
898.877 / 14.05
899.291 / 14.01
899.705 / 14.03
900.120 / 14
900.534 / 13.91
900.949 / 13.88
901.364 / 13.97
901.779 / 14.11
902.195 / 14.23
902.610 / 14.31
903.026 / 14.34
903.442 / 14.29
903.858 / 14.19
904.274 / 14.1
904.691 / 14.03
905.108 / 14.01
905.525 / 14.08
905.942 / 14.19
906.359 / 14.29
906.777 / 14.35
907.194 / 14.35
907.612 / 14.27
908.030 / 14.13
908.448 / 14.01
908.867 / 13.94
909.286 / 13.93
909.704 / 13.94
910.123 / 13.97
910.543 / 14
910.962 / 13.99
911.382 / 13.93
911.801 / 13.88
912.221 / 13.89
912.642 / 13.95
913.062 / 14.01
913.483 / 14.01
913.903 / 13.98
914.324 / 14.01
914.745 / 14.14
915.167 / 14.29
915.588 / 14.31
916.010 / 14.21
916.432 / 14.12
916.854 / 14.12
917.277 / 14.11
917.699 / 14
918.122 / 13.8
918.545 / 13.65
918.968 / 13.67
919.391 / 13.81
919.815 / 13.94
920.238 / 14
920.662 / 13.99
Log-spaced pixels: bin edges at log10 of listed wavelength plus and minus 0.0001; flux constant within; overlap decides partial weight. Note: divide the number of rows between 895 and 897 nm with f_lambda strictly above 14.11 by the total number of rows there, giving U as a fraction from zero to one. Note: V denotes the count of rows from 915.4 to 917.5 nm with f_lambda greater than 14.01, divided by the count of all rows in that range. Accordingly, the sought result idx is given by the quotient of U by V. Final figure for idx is 1.0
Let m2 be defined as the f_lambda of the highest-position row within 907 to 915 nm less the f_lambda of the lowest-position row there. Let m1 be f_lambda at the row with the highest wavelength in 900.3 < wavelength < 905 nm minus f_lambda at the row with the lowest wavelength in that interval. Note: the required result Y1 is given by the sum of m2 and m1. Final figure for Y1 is -0.1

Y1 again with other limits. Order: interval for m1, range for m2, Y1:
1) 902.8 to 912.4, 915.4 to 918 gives -0.8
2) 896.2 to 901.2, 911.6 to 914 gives -0.6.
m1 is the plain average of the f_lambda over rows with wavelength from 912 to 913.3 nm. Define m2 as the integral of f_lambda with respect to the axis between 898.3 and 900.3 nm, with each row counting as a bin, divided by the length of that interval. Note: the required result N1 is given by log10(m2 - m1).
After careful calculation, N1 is -1.02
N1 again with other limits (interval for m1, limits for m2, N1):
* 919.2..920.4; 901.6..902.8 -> -0.52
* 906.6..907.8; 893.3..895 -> -0.47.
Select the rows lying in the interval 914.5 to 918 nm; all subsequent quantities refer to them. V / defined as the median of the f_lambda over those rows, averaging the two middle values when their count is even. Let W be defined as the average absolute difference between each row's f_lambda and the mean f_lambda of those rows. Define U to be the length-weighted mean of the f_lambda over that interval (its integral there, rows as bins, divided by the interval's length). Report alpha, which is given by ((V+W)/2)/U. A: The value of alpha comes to 0.502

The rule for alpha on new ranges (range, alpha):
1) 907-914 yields 0.502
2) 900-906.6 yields 0.504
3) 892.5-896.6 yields 0.511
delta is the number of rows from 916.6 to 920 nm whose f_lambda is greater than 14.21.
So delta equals 0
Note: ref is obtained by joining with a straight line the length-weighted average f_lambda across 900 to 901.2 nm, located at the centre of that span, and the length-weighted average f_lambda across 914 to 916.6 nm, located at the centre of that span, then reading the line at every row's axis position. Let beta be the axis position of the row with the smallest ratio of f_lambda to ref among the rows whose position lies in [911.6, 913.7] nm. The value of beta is 911.801 nm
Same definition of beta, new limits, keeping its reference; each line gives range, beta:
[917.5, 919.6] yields 918.545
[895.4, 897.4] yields 897.223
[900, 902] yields 900.949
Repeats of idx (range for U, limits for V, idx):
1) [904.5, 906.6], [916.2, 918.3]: 0.7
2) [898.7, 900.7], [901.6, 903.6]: 0.0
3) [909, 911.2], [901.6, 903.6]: 0.0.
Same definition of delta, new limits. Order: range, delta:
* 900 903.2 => 3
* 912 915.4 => 1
